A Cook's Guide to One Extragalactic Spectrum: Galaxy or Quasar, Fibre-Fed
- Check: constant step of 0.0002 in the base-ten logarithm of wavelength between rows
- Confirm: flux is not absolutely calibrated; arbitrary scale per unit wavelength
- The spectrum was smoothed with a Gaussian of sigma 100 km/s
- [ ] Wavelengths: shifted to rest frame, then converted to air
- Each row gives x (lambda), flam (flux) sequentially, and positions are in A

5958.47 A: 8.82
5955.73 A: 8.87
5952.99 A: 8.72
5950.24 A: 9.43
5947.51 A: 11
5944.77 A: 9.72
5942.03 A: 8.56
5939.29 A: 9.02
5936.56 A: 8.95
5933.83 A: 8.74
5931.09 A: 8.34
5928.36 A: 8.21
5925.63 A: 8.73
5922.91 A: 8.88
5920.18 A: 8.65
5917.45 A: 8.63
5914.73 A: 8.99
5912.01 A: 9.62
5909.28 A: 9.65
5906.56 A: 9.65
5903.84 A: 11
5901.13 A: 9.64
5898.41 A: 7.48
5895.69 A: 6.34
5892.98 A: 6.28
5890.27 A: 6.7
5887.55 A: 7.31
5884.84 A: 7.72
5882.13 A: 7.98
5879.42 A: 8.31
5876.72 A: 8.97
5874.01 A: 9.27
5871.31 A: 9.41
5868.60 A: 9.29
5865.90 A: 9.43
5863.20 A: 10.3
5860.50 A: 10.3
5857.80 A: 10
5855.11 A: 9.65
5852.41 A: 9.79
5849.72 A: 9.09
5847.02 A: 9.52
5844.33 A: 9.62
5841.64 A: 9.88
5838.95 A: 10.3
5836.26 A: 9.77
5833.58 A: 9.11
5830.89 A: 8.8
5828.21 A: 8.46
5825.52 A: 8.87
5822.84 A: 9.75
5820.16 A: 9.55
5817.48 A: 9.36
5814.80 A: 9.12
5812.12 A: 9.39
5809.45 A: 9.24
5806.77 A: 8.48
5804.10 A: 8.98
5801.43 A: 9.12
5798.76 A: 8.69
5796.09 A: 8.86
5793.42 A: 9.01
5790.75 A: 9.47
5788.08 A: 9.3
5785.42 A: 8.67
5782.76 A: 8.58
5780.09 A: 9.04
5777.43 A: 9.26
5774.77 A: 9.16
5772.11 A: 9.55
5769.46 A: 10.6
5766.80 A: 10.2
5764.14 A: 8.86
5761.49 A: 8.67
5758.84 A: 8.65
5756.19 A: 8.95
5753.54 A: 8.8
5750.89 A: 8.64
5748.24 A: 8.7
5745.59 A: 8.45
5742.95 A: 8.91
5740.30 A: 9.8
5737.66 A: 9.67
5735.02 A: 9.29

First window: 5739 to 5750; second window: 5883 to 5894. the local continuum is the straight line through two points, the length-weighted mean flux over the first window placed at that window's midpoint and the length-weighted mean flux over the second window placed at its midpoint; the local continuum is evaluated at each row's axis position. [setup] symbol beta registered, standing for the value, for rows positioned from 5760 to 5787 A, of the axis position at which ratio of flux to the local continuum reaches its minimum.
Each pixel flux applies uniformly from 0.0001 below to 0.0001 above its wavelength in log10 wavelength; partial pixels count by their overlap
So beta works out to 5761.49 A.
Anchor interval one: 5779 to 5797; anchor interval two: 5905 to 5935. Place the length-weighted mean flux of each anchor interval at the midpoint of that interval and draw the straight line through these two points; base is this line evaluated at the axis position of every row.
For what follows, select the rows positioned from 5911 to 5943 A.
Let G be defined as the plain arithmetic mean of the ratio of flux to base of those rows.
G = 0.98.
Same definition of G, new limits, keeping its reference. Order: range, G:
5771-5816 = 1.01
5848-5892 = 1.00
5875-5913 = 0.93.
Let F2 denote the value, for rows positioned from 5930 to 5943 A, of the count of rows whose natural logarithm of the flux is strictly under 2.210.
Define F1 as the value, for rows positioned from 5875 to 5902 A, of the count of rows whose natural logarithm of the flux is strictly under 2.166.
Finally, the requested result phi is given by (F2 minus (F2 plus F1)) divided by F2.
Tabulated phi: -1.60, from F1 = 8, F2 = 5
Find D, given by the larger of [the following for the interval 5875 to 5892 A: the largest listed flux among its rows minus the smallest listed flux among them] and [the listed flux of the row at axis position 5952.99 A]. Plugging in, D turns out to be 8.72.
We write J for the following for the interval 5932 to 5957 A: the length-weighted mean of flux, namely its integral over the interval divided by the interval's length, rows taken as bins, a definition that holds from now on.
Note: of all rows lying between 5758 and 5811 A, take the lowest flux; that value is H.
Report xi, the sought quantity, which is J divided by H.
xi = 1.09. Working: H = 8.48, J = 9.2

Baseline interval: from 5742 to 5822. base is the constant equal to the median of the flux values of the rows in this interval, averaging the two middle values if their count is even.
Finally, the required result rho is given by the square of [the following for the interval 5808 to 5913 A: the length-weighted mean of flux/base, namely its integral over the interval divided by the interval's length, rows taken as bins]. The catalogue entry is 1.02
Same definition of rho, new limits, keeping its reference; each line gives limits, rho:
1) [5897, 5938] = 1.00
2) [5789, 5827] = 1.03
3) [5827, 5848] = 1.10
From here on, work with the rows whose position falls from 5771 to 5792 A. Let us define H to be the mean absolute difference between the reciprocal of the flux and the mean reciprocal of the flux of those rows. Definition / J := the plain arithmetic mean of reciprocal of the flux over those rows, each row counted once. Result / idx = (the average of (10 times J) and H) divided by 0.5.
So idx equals 1.10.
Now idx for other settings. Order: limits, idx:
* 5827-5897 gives 1.16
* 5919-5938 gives 1.16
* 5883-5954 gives 1.19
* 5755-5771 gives 1.09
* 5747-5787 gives 1.11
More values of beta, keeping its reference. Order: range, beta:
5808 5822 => 5814.80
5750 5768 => 5750.89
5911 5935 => 5928.36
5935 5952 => 5942.03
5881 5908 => 5892.98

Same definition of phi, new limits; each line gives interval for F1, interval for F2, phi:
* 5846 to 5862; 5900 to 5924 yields 0.00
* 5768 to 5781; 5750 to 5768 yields 0.00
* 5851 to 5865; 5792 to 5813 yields 0.00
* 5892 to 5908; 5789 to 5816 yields -0.60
